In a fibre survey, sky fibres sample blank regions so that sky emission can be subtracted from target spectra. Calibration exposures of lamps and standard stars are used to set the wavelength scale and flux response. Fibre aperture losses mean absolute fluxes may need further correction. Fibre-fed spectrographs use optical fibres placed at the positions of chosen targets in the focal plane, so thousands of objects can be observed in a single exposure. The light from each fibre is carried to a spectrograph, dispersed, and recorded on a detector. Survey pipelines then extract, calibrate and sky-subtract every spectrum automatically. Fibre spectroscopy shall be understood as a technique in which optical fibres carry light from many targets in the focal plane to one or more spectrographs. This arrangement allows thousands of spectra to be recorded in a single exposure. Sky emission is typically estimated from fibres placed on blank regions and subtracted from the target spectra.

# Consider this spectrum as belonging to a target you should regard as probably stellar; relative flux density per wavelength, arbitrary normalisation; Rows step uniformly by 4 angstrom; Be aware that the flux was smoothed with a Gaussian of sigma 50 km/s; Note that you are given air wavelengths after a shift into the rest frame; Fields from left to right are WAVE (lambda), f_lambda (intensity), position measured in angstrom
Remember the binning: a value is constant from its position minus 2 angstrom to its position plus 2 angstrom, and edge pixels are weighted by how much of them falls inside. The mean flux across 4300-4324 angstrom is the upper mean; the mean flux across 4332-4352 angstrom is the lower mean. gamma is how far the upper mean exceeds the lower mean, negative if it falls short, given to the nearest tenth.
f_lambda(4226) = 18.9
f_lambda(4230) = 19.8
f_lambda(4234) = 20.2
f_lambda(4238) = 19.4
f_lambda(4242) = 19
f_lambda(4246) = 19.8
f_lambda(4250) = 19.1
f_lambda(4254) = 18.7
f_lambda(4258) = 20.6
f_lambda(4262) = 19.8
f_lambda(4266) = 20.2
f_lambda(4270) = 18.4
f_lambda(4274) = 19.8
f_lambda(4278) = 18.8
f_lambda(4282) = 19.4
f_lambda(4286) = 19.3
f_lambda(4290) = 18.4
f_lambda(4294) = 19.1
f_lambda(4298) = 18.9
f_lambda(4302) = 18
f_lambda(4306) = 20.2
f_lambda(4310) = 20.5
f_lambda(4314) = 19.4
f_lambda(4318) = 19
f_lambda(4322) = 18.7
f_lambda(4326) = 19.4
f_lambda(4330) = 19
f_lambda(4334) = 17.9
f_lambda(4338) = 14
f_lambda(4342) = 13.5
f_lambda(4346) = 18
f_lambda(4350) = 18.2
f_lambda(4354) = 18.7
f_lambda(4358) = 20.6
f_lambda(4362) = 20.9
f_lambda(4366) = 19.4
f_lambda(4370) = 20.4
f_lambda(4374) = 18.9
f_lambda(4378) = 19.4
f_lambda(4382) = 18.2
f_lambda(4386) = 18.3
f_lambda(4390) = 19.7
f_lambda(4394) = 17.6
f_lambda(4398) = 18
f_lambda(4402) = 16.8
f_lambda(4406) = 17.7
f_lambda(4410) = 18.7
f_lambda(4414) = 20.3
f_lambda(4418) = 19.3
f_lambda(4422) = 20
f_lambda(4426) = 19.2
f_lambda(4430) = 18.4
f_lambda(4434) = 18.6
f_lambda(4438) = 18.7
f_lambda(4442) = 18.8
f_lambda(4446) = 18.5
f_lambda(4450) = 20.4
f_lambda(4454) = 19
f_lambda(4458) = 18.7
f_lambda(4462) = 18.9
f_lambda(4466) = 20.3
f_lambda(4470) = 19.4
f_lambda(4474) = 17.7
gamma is 3.0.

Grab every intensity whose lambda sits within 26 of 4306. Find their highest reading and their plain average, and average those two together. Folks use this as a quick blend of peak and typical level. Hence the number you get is 19.8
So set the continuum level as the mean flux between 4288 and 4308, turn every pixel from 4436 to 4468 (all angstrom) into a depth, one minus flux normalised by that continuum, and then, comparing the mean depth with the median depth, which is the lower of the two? -0.013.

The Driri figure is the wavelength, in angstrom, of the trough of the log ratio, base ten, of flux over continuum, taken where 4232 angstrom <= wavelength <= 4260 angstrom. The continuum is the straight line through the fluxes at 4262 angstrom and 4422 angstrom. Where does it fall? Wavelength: 4254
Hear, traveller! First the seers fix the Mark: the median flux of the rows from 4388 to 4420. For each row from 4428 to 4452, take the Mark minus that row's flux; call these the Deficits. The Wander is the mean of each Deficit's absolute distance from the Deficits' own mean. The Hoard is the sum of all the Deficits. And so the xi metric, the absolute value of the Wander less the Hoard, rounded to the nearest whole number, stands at 4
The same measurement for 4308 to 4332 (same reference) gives 6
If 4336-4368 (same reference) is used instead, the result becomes 1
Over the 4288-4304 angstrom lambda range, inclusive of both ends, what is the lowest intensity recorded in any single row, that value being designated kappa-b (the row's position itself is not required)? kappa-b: 18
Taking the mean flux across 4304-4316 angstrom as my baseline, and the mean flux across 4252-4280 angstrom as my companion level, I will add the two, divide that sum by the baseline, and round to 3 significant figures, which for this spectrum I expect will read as 1.97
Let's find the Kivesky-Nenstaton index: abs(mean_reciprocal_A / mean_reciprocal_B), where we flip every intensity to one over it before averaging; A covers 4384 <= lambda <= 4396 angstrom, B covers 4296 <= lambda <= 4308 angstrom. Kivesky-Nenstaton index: 1.03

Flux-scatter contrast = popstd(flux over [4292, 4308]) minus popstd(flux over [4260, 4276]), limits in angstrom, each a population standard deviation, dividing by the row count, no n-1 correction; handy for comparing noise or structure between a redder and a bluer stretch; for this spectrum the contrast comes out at 0.10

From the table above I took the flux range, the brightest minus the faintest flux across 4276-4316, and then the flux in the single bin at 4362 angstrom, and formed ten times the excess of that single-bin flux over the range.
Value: 184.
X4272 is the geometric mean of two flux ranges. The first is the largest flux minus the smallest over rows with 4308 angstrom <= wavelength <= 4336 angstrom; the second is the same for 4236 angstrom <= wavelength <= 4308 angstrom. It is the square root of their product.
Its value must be 2.6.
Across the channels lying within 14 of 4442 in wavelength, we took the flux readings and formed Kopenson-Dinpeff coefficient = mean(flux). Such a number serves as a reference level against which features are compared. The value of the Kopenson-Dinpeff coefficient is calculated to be 18.9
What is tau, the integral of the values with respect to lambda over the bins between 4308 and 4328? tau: 388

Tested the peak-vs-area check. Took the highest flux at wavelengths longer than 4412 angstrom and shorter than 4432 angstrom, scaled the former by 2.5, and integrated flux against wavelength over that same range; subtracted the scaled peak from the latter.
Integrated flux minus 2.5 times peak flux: 338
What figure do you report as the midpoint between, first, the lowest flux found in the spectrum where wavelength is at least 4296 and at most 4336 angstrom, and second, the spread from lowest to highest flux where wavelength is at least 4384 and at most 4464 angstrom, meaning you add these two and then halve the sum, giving 11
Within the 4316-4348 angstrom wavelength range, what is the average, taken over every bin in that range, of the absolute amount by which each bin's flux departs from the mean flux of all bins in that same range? 1.84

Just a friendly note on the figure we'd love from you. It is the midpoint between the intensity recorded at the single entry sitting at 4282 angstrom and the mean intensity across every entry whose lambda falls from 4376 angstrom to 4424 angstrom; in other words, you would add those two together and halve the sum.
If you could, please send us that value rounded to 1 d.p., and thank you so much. 19.0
